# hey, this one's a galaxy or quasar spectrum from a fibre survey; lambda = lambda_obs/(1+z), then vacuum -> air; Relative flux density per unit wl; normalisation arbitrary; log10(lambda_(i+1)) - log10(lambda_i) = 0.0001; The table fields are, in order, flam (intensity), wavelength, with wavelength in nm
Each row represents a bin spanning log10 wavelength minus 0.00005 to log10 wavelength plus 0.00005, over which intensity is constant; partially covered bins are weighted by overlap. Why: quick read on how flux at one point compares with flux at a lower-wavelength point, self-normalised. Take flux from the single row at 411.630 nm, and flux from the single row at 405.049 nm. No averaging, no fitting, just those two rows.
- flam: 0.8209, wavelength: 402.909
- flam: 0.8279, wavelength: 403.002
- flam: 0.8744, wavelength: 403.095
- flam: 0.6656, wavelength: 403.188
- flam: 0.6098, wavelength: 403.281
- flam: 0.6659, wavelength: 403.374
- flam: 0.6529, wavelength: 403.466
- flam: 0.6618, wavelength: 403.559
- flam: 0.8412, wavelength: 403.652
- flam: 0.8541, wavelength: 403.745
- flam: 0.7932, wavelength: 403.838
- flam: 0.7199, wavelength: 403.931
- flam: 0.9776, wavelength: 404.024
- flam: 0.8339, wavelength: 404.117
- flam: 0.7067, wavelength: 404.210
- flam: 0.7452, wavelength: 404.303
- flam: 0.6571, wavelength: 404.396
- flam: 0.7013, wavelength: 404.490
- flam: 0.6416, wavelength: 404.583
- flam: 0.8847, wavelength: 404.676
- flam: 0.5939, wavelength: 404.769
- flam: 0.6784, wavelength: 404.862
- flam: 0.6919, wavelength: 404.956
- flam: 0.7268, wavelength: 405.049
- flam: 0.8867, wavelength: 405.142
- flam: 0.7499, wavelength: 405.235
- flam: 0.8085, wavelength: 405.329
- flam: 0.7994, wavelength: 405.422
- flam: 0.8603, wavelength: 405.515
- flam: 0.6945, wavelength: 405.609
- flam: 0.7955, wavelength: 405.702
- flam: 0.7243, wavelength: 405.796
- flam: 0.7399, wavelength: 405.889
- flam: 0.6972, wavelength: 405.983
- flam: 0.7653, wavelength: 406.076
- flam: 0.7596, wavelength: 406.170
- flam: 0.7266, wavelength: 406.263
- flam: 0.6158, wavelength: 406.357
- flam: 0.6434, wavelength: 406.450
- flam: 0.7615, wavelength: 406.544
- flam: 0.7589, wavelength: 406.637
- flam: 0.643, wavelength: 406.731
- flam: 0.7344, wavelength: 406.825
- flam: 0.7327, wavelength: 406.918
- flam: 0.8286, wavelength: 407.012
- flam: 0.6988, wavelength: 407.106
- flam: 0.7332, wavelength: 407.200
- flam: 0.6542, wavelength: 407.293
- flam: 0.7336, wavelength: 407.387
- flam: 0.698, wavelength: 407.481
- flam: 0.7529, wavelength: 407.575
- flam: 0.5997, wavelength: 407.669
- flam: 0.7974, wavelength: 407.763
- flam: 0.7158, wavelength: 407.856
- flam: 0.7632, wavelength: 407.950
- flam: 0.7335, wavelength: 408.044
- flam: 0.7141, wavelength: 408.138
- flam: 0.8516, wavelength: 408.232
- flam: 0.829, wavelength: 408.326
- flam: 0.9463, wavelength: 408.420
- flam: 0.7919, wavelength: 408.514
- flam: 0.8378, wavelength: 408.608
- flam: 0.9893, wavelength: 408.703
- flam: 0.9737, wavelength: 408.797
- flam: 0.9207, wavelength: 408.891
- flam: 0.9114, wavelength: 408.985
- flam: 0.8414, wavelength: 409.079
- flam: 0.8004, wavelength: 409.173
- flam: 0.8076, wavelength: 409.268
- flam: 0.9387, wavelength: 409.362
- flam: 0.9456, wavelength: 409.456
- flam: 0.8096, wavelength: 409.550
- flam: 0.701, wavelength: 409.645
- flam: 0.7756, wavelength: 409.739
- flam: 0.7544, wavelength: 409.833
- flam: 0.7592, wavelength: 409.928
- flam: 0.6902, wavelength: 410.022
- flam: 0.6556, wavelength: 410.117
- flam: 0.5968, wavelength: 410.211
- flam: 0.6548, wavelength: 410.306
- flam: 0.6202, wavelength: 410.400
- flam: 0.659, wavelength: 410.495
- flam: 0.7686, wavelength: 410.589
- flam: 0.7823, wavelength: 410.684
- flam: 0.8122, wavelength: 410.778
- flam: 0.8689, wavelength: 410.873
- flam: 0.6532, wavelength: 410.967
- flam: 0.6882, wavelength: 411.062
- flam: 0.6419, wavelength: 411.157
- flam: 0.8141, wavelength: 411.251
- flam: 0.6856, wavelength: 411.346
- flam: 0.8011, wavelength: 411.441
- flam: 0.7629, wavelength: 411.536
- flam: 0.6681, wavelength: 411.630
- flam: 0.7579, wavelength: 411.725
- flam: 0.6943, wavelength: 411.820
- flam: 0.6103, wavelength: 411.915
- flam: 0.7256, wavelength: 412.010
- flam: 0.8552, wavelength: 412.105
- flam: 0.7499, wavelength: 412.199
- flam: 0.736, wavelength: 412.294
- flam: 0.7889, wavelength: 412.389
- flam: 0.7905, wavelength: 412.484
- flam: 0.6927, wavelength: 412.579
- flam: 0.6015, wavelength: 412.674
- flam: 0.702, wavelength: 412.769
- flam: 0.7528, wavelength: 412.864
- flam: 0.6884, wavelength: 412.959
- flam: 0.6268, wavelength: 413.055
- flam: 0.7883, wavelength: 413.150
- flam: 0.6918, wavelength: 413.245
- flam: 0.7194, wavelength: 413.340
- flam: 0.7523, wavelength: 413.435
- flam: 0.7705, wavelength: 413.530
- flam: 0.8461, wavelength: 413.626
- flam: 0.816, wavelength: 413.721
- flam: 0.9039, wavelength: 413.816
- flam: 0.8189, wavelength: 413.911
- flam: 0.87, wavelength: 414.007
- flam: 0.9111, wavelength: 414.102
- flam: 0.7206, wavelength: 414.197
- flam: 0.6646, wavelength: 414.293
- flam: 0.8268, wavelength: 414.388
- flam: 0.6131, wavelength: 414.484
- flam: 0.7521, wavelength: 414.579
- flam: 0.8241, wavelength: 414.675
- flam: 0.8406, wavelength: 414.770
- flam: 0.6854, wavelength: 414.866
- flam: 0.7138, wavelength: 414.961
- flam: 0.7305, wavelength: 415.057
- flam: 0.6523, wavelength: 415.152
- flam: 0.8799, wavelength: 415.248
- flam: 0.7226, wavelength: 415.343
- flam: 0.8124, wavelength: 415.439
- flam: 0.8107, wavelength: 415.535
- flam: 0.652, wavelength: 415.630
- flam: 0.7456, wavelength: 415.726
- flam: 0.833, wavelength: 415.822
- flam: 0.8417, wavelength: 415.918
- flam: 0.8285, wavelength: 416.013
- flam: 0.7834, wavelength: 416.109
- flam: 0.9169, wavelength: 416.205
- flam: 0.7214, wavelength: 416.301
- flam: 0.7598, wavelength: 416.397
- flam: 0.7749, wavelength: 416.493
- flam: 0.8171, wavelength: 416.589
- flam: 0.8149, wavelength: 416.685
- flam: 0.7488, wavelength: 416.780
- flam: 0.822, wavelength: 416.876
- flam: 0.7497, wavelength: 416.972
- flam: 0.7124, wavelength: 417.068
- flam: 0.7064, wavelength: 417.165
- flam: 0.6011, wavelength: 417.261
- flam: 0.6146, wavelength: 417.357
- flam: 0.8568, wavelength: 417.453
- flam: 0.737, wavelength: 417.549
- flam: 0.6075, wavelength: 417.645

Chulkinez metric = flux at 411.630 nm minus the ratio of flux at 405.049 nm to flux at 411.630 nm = -0.4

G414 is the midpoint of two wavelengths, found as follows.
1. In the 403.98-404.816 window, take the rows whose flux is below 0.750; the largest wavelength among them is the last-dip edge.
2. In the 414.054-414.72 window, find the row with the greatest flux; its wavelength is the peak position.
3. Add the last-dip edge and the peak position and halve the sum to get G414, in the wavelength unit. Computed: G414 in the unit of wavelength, 409.44 nm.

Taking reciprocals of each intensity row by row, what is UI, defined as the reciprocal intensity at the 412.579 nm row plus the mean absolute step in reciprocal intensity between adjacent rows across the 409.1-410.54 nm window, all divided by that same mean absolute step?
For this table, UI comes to 15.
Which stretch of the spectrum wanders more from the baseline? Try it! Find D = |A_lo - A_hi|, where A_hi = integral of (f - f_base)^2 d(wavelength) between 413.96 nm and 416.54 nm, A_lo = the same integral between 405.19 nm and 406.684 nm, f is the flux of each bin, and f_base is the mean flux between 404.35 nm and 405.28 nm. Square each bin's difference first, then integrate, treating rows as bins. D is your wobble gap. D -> 0.018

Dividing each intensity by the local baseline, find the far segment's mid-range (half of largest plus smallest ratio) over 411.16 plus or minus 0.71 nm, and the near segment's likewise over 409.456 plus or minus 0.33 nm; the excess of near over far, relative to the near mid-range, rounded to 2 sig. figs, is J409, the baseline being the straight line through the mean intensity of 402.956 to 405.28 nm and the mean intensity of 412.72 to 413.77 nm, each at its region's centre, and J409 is 0.082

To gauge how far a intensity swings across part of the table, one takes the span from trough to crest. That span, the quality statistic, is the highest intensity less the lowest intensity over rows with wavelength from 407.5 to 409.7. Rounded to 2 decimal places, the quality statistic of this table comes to 0.39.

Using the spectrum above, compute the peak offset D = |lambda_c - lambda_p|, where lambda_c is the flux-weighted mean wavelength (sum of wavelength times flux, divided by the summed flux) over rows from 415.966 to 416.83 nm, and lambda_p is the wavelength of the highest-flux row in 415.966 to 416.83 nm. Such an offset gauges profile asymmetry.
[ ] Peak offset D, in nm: 0.19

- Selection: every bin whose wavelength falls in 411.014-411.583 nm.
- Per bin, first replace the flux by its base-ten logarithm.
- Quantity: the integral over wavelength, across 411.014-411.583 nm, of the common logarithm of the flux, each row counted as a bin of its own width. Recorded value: -0.078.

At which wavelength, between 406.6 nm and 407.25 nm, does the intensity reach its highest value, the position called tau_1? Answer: 407.012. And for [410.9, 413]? 412.105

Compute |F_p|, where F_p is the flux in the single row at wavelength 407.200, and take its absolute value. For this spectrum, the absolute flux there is 0.733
